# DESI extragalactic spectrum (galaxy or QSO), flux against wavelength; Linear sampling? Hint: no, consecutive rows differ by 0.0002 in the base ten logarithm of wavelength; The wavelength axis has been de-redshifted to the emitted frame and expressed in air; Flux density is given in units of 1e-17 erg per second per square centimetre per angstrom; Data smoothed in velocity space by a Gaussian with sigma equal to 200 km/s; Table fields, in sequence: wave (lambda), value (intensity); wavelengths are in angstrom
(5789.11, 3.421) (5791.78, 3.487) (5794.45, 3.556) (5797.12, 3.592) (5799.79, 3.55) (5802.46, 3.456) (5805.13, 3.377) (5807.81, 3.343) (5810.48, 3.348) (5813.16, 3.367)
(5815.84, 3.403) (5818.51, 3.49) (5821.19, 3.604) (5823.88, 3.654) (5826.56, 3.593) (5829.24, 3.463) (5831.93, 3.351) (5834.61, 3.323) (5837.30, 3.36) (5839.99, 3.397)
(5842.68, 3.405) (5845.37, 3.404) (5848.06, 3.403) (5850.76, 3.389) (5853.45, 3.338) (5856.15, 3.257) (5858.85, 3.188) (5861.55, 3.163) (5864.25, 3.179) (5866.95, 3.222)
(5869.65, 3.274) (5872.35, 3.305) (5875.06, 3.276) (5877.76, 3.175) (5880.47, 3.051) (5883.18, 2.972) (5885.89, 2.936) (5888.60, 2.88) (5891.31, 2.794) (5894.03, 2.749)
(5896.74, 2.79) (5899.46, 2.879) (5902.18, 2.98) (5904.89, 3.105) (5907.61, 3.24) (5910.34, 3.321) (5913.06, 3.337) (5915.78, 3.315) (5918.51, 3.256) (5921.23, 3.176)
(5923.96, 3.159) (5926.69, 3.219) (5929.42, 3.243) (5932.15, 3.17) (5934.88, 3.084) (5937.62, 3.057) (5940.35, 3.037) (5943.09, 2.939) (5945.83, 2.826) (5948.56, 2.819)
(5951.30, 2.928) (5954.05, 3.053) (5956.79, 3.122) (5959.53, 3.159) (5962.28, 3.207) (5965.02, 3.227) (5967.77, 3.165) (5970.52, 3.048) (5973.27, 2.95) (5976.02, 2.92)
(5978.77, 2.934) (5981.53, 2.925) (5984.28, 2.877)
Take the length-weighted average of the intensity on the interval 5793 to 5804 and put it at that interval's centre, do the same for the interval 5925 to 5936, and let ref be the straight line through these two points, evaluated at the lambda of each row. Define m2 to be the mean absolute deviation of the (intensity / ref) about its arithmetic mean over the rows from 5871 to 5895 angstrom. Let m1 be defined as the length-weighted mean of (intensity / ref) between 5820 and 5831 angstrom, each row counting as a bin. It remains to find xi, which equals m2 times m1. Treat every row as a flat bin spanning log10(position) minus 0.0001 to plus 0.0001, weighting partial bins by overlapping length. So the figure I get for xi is 0.047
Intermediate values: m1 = 1.03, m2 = 0.046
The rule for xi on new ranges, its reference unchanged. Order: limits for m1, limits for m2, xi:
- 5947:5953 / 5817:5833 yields 0.023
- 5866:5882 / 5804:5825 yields 0.032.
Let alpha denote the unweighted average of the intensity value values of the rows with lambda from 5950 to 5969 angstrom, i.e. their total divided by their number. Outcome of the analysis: 3.1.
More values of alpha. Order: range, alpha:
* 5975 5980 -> 2.9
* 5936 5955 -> 3.0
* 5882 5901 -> 2.9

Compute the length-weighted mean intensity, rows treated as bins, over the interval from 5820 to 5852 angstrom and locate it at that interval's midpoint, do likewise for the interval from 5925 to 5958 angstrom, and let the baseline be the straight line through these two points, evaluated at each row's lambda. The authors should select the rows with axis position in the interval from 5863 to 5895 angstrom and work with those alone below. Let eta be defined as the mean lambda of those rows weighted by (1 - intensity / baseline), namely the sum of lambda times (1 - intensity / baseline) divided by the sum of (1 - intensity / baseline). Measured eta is 5885.2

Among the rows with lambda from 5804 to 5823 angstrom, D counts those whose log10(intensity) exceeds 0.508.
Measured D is 7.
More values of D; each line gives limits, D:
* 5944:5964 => 0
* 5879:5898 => 0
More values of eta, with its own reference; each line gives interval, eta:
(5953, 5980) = 5964.0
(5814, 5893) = 5877.1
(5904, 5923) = 5915.1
